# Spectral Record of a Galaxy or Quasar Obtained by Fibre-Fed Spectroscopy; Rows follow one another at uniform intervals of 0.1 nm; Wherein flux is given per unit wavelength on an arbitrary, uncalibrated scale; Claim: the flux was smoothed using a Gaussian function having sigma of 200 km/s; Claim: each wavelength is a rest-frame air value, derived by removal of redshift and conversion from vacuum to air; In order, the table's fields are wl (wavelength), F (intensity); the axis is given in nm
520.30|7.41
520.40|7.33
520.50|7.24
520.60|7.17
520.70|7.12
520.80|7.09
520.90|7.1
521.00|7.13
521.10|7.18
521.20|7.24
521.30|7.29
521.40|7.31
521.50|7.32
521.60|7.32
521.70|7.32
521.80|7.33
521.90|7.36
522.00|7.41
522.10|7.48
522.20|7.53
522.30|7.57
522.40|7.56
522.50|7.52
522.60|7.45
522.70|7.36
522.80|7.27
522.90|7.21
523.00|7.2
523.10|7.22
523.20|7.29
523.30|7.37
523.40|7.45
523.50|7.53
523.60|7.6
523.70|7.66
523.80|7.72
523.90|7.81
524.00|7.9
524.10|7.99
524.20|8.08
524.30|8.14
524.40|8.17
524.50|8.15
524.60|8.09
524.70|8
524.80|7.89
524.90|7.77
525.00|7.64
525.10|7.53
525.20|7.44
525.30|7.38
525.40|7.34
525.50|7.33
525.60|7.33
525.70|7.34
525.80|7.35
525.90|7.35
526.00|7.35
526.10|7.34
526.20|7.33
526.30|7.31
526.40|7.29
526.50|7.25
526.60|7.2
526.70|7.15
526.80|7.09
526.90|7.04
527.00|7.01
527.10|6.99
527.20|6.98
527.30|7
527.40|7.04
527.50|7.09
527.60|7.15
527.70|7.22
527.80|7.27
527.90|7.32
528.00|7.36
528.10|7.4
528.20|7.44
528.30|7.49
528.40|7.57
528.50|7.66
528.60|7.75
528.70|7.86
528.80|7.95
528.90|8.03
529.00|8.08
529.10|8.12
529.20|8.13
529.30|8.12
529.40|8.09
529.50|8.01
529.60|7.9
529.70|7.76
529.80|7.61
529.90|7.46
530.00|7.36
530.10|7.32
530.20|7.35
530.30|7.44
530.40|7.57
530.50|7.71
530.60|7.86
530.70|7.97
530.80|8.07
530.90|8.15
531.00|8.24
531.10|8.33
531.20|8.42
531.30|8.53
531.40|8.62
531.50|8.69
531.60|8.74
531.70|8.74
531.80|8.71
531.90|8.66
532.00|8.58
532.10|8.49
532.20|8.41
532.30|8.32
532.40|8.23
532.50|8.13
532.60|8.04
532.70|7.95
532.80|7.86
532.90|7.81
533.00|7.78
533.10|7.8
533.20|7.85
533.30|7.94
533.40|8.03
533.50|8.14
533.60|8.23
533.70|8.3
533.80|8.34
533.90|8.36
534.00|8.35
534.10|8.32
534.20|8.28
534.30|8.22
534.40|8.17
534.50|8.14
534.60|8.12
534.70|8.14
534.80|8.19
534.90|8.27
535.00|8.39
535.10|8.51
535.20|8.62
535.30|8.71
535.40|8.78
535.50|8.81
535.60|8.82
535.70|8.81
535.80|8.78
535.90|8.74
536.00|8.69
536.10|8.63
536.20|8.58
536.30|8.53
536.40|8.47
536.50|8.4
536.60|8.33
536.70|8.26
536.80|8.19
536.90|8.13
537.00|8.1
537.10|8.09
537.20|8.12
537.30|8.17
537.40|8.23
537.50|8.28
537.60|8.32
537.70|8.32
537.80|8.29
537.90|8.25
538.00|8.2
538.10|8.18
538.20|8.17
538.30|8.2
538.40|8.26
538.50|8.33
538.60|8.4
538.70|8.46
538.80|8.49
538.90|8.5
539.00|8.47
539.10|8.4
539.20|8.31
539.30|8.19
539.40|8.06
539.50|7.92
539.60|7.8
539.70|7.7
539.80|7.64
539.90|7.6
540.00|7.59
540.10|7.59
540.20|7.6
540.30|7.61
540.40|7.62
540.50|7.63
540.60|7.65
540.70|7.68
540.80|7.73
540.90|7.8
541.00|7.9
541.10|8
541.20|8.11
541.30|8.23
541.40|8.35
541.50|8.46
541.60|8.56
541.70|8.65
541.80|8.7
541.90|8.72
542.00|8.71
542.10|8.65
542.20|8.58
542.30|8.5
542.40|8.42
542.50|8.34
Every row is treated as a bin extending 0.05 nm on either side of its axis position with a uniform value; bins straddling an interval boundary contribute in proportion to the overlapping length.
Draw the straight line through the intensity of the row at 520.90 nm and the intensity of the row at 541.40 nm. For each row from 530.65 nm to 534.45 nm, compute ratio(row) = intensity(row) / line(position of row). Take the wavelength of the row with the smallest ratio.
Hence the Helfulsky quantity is 533.00 nm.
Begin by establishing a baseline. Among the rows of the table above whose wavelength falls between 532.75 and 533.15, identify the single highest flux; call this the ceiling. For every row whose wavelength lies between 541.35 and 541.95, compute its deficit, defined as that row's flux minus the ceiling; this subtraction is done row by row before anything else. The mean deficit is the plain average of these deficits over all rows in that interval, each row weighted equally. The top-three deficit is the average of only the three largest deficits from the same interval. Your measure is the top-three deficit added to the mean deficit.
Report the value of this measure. 1.5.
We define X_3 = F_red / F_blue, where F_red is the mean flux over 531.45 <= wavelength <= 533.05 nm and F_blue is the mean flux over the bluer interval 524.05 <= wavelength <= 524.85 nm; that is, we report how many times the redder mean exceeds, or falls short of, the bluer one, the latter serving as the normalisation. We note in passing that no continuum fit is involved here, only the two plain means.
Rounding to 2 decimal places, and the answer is 1.03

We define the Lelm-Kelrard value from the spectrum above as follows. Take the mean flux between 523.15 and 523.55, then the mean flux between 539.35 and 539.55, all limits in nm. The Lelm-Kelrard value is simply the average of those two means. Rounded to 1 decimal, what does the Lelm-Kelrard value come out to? 7.7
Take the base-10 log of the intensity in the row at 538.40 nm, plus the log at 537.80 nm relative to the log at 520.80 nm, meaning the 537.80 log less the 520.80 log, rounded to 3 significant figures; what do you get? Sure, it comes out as 0.985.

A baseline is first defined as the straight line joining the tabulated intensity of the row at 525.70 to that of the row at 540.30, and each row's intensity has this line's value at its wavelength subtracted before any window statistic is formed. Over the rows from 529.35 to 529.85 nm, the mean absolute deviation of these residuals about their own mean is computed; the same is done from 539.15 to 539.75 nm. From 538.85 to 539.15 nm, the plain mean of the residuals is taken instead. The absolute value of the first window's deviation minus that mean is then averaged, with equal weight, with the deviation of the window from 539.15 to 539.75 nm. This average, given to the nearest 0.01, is 0.46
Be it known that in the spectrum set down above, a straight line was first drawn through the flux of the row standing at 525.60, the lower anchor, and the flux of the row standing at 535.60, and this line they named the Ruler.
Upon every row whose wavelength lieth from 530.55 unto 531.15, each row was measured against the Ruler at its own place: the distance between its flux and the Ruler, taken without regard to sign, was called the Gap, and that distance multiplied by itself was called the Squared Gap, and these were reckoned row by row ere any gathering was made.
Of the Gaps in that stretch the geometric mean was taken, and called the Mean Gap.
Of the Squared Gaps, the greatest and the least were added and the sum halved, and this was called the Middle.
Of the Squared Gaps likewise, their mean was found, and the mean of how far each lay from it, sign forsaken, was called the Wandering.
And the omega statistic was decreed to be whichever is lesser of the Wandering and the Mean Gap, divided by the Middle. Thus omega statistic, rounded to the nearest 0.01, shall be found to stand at 0.61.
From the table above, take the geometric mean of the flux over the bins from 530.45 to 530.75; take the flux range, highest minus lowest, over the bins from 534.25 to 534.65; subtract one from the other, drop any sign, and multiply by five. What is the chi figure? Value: 39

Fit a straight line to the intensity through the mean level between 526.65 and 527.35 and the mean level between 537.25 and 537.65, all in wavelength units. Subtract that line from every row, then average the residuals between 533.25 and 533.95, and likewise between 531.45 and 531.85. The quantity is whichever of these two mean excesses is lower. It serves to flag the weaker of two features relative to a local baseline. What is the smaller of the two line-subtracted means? 0.39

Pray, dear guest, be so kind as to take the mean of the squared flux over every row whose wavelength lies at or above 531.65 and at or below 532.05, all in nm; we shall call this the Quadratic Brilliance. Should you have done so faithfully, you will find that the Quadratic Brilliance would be 75.2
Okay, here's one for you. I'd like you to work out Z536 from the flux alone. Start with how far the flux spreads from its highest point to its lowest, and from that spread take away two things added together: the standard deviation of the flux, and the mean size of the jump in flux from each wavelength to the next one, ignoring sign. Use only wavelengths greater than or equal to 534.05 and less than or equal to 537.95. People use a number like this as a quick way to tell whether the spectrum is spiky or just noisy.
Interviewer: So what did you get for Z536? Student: 0.44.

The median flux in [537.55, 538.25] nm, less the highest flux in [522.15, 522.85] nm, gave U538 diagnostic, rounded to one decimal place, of 0.7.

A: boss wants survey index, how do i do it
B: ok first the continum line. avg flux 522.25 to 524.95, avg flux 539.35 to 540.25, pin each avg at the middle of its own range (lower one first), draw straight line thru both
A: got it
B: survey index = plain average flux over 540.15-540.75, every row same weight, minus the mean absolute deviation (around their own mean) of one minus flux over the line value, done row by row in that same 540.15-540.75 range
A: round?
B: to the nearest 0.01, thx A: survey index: 7.63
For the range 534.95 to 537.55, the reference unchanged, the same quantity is 8.44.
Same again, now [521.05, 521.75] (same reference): 7.28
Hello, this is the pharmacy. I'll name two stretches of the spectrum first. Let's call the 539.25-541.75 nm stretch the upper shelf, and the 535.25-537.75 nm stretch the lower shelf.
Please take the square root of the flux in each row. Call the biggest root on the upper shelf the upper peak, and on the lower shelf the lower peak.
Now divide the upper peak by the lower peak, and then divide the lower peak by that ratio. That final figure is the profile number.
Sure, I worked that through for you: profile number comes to 3.00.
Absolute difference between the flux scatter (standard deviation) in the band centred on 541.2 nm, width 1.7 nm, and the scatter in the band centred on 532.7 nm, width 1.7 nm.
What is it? 0.14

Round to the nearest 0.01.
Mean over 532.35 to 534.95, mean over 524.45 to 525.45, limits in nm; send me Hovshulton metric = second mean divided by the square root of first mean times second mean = 0.98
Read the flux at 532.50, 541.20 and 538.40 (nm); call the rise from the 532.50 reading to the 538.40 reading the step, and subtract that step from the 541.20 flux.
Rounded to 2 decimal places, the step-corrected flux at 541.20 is 7.98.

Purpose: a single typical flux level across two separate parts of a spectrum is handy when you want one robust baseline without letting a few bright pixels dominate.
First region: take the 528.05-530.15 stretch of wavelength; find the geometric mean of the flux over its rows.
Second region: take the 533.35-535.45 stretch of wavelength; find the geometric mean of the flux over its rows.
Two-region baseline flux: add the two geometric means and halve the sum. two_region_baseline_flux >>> 8.0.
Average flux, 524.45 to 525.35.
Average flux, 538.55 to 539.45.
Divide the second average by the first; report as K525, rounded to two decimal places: 1.08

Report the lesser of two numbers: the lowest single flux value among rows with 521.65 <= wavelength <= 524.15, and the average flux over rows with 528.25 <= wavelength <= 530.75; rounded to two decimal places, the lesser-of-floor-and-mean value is 7.20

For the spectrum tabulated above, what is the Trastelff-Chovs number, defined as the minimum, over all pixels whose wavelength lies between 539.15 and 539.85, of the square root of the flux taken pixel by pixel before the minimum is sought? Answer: 2.76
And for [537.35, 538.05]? 2.86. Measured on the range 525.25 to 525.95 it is 2.71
